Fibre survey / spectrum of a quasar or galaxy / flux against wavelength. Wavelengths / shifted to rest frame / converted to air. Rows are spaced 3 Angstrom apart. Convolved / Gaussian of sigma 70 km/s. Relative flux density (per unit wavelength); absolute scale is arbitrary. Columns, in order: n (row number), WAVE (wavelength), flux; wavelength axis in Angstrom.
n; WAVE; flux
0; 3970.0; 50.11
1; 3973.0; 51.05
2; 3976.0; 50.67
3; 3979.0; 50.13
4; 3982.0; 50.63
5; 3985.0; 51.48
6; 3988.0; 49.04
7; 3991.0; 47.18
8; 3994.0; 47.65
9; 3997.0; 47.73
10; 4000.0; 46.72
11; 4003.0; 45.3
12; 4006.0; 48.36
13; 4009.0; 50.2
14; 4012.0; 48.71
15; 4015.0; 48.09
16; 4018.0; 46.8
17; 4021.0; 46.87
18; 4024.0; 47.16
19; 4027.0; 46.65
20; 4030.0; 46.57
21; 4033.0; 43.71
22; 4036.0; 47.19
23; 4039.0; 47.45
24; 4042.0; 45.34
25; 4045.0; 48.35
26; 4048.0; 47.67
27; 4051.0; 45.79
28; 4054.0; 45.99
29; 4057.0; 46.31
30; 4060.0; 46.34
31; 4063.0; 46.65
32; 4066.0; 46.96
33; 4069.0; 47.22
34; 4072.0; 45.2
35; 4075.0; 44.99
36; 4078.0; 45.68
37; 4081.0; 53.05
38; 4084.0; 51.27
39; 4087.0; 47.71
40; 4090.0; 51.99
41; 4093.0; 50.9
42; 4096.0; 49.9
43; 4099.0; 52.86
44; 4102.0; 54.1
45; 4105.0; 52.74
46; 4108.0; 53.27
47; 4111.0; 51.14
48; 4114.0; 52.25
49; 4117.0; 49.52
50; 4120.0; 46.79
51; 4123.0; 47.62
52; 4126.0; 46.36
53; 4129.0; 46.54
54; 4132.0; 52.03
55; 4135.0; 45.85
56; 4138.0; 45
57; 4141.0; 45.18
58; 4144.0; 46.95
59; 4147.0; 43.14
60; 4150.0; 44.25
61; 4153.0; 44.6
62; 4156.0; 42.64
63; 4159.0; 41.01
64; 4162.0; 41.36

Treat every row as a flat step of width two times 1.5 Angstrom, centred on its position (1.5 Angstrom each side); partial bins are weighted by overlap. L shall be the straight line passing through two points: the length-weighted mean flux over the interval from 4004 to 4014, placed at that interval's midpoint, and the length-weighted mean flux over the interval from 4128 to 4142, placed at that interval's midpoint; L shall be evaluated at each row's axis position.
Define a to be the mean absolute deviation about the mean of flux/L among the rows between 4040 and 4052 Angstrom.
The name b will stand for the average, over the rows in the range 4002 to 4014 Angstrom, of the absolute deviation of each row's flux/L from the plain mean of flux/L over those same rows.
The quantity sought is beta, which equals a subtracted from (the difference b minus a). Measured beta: -0.021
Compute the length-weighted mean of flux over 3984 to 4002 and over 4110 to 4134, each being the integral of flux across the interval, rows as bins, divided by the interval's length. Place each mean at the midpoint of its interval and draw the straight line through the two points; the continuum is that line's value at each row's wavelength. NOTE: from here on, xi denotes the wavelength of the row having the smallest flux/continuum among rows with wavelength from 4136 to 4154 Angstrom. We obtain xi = 4147.0 Angstrom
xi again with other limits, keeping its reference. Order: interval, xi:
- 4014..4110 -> 4033.0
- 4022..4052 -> 4033.0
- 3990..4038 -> 4033.0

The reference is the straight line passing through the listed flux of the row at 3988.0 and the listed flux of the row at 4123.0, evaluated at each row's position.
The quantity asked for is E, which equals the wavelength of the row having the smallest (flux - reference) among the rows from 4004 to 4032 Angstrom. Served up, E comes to 4030.0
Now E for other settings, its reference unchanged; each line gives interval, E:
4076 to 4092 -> 4078.0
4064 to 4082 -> 4075.0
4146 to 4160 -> 4159.0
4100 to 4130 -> 4126.0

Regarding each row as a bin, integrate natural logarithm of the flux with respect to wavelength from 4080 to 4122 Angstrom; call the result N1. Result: 165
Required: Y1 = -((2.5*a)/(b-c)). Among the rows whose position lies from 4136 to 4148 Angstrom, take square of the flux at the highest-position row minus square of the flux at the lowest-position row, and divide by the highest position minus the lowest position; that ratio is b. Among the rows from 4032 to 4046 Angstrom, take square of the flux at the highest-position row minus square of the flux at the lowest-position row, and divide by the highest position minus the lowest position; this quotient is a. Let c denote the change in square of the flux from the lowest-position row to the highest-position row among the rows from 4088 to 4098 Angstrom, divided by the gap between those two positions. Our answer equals -5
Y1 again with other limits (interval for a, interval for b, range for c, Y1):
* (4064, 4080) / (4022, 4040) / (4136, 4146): -1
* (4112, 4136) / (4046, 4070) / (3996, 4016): -19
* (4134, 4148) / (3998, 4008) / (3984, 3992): 1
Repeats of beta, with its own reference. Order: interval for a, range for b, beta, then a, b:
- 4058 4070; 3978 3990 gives 0.001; 0.0071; 0.015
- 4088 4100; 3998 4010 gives -0.008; 0.0213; 0.034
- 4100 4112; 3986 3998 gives -0.025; 0.0179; 0.011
